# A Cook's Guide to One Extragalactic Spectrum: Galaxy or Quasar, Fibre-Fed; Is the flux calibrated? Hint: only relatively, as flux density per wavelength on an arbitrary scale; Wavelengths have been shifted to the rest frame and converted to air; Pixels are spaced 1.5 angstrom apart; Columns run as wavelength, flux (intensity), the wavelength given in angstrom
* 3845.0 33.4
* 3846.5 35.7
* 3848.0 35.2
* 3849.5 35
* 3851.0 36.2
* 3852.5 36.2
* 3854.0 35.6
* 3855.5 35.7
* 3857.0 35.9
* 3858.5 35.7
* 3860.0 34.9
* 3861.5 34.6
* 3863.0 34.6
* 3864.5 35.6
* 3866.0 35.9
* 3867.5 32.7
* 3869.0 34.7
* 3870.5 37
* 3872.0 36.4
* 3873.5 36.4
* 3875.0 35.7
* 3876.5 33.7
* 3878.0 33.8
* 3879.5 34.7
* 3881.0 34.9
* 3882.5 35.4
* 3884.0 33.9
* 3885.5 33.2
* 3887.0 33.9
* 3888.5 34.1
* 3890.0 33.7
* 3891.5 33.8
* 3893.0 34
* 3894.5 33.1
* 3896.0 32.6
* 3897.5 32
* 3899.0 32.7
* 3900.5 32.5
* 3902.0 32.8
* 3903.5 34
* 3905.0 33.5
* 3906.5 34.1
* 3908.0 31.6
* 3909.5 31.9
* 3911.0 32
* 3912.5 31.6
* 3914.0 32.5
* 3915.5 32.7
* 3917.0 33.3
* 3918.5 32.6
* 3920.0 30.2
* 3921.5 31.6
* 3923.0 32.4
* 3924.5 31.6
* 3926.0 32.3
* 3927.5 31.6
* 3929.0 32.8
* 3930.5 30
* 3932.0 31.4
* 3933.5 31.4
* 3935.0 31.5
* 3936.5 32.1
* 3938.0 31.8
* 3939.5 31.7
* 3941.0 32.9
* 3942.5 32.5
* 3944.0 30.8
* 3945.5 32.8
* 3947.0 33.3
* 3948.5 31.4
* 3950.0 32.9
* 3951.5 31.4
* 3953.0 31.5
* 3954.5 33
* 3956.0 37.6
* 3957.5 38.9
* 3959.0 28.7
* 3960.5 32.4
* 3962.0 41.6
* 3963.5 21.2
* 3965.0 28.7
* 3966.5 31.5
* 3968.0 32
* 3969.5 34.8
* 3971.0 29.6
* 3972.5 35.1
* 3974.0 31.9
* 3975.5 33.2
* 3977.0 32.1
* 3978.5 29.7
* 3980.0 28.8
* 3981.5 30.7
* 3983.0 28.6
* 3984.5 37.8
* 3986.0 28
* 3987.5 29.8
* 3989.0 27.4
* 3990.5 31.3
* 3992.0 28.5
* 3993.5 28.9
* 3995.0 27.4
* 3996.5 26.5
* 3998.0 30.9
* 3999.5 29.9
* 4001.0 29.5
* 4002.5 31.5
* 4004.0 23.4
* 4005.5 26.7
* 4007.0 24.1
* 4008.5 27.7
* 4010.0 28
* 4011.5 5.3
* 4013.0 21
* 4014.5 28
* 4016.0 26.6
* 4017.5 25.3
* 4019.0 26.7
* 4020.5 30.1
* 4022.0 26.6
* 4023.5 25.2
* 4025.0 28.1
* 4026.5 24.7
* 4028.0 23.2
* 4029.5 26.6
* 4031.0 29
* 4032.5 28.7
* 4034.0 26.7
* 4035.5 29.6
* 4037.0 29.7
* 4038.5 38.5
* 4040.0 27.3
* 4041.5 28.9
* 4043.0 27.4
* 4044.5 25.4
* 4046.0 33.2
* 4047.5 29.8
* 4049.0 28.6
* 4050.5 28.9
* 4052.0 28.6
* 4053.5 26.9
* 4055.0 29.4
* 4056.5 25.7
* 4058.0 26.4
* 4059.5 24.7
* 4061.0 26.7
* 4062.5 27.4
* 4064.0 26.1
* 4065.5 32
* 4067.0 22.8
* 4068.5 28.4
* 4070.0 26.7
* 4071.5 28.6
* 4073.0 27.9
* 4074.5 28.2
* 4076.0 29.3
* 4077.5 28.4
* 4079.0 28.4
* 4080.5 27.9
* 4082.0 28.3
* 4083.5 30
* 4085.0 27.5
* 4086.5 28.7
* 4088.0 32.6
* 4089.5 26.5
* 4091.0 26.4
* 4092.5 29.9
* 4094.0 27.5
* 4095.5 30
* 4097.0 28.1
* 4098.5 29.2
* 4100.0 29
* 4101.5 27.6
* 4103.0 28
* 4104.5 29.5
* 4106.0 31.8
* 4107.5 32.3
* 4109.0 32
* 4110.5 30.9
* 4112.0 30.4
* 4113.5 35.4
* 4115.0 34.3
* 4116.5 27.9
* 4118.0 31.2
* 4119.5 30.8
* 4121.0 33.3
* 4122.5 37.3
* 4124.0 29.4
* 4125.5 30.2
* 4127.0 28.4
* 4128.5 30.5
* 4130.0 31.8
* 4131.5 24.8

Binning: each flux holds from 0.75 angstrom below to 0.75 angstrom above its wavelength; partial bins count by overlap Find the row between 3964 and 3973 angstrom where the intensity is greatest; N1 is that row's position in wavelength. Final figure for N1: 3972.5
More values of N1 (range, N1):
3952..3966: 3962.0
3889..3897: 3893.0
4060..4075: 4065.5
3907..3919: 3917.0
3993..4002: 3998.0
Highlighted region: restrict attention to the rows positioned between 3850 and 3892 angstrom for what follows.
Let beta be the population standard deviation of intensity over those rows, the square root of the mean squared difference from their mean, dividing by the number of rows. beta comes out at 1.09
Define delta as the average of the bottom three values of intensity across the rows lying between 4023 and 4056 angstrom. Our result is 24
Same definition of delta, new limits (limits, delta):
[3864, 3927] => 31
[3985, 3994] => 28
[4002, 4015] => 17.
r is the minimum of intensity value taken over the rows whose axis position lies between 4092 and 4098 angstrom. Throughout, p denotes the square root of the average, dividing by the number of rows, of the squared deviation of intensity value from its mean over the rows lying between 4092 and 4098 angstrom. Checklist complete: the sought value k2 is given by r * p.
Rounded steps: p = 1.1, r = 27.5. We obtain 30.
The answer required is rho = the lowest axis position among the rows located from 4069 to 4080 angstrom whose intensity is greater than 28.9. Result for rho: 4076.0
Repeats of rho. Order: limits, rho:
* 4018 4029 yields 4020.5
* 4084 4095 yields 4088.0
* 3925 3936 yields 3926.0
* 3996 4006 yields 3998.0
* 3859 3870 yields 3860.0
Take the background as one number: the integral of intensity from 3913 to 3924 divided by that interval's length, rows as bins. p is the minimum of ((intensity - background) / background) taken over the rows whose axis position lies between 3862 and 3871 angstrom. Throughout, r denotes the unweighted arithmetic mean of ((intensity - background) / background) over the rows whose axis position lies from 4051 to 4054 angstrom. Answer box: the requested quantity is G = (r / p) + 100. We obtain 92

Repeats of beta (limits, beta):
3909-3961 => 1.76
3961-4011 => 3.85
